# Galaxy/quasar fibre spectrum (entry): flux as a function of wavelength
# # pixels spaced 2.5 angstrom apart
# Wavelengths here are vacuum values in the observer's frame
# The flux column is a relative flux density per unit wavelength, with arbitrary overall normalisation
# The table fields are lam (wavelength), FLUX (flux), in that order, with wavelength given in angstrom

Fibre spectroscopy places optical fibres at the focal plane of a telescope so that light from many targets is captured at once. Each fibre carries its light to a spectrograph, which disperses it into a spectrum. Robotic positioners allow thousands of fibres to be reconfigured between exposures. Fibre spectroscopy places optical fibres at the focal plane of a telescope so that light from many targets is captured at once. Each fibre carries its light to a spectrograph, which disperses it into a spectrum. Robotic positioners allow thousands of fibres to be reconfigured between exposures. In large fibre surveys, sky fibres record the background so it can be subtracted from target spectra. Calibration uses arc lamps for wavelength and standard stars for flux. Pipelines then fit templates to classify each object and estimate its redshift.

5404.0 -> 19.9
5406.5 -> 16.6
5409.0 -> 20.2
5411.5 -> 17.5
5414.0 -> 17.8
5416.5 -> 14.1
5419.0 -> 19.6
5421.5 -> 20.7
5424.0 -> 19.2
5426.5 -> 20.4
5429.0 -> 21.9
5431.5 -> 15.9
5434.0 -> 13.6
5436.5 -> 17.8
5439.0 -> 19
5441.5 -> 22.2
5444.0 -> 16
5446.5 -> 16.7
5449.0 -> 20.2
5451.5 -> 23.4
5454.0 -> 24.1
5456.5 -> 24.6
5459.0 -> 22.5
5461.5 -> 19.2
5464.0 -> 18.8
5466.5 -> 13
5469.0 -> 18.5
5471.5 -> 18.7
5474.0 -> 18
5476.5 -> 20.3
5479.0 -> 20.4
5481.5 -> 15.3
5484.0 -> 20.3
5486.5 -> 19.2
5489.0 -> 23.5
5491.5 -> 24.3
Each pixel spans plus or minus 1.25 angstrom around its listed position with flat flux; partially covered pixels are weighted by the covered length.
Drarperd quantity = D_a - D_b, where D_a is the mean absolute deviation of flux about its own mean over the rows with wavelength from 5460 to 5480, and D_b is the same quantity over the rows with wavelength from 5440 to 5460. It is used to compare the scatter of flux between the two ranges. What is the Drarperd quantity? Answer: -1.3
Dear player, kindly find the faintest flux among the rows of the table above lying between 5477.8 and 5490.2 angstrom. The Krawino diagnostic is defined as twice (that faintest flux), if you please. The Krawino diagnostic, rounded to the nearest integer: 31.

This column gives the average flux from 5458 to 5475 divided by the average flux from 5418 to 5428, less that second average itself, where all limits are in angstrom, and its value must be -19.1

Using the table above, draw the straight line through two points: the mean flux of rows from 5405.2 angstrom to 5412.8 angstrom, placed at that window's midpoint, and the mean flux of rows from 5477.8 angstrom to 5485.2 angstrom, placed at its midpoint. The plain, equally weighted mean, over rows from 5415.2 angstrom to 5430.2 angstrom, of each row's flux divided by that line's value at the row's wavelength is 1.06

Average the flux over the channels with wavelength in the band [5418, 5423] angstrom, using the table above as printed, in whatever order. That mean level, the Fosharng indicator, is 20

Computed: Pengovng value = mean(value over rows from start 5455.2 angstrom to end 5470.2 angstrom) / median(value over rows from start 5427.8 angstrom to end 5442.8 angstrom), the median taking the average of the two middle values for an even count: 1.06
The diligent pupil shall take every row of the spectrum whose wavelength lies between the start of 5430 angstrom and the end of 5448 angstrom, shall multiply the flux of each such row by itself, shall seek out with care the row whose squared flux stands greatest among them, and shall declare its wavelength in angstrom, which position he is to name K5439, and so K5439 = 5441.5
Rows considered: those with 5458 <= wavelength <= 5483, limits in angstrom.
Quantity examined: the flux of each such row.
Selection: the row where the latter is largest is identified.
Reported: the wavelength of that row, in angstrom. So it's 5459.0 angstrom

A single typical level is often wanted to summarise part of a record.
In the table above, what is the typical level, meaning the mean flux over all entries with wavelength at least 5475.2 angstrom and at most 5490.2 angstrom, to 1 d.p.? 19.8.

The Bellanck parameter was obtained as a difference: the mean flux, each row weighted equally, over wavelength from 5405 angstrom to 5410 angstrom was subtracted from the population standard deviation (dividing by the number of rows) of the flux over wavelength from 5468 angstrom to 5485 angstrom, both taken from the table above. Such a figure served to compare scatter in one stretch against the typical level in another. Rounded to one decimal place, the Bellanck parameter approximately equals -16.7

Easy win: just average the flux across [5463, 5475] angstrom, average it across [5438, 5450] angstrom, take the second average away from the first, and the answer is -1.4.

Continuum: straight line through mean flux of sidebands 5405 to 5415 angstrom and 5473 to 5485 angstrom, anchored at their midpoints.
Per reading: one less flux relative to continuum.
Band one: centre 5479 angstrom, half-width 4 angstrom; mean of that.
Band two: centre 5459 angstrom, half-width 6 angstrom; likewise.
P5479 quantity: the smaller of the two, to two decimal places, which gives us -0.17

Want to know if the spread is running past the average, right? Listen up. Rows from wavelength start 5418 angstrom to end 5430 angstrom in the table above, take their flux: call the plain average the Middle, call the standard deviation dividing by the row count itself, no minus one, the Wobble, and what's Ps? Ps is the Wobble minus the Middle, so -19.4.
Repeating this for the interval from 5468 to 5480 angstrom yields -18.2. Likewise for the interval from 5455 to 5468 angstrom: -15.7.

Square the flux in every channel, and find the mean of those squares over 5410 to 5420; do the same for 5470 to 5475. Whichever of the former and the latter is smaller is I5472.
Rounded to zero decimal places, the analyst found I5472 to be 302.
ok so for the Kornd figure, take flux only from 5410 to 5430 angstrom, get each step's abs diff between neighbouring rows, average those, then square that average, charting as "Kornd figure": 4.47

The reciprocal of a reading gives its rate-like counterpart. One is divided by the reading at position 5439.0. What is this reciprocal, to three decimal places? 0.053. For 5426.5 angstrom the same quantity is 0.049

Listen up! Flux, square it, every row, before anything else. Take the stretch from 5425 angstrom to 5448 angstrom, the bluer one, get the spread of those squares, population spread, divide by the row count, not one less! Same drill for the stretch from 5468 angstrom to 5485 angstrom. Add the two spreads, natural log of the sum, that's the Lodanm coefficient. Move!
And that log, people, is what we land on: 5.09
